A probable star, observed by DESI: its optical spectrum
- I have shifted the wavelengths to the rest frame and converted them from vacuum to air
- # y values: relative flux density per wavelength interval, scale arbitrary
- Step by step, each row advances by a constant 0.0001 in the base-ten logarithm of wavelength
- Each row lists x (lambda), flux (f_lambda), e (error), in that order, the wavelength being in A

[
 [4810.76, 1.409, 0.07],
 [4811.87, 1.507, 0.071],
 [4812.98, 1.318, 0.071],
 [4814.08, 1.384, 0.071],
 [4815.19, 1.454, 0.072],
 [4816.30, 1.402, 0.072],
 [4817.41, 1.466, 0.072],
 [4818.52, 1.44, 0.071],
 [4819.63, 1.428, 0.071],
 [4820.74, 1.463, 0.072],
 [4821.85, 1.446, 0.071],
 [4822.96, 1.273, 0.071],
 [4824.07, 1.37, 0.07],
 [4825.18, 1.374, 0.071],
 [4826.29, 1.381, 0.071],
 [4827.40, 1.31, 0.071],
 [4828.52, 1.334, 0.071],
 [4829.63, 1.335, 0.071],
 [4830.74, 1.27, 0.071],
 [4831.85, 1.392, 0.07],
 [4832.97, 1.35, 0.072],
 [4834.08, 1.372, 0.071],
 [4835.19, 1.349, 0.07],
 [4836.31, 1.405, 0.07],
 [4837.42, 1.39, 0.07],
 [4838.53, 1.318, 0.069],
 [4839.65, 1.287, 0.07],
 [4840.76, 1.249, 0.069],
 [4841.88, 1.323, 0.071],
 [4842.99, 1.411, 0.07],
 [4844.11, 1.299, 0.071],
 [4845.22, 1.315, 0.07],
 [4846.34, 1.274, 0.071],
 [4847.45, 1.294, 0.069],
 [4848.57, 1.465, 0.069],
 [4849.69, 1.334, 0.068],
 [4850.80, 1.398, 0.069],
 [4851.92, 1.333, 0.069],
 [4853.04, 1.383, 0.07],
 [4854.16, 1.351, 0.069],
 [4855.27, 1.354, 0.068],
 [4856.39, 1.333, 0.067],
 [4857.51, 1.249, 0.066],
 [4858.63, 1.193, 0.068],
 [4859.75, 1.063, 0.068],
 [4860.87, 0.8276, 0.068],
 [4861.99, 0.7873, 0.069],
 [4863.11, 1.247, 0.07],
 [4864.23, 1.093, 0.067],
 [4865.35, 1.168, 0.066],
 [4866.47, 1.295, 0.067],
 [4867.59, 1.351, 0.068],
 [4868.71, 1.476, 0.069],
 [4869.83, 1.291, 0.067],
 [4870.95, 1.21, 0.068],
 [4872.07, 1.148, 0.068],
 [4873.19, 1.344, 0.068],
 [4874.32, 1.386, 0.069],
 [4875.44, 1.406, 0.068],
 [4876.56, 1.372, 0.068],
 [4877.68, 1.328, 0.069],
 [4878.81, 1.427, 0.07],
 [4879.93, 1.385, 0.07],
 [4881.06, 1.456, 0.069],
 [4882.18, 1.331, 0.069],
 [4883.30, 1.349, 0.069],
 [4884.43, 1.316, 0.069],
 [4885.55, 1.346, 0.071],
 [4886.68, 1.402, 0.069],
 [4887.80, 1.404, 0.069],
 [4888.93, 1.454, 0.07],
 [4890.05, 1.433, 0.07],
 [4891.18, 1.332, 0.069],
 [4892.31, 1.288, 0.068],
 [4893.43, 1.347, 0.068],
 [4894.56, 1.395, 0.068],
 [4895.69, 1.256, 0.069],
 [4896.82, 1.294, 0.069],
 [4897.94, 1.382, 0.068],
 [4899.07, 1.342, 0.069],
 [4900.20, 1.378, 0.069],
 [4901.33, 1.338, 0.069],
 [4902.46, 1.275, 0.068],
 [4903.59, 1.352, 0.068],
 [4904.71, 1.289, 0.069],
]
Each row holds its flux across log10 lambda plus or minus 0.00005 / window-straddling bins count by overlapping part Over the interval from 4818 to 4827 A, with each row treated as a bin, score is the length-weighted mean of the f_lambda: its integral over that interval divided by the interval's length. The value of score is 1.40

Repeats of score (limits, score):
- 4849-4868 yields 1.22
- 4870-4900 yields 1.35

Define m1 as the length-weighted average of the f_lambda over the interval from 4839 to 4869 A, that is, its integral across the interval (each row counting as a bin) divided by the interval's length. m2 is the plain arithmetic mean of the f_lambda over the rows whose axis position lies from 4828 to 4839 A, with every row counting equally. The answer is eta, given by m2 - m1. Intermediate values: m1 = 1.26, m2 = 1.35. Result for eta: 0.09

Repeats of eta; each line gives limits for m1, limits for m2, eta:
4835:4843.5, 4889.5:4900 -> 0.00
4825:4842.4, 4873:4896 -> 0.03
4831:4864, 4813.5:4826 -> 0.12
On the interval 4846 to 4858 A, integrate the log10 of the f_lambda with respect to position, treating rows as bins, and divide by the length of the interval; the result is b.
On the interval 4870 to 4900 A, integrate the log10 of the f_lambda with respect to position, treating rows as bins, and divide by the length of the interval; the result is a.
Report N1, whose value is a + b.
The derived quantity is 0.258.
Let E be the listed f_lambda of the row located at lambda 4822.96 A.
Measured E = 1.273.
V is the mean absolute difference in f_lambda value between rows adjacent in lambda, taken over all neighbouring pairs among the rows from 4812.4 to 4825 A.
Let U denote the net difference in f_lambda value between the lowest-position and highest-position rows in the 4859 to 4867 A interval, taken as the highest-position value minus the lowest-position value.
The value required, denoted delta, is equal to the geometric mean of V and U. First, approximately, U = 0.23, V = 0.061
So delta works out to 0.12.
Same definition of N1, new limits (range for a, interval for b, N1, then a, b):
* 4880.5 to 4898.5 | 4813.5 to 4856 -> 0.268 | 0.1337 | 0.134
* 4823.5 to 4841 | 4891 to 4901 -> 0.254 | 0.1283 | 0.125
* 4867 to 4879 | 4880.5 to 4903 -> 0.257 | 0.1252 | 0.132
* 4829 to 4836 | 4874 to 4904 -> 0.263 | 0.1291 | 0.134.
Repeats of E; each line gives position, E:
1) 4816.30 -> 1.402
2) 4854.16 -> 1.351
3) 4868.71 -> 1.476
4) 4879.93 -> 1.385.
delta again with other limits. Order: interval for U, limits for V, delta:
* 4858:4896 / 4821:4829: 0.06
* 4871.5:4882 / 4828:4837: 0.12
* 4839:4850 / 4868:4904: 0.05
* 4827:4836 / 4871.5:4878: 0.05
